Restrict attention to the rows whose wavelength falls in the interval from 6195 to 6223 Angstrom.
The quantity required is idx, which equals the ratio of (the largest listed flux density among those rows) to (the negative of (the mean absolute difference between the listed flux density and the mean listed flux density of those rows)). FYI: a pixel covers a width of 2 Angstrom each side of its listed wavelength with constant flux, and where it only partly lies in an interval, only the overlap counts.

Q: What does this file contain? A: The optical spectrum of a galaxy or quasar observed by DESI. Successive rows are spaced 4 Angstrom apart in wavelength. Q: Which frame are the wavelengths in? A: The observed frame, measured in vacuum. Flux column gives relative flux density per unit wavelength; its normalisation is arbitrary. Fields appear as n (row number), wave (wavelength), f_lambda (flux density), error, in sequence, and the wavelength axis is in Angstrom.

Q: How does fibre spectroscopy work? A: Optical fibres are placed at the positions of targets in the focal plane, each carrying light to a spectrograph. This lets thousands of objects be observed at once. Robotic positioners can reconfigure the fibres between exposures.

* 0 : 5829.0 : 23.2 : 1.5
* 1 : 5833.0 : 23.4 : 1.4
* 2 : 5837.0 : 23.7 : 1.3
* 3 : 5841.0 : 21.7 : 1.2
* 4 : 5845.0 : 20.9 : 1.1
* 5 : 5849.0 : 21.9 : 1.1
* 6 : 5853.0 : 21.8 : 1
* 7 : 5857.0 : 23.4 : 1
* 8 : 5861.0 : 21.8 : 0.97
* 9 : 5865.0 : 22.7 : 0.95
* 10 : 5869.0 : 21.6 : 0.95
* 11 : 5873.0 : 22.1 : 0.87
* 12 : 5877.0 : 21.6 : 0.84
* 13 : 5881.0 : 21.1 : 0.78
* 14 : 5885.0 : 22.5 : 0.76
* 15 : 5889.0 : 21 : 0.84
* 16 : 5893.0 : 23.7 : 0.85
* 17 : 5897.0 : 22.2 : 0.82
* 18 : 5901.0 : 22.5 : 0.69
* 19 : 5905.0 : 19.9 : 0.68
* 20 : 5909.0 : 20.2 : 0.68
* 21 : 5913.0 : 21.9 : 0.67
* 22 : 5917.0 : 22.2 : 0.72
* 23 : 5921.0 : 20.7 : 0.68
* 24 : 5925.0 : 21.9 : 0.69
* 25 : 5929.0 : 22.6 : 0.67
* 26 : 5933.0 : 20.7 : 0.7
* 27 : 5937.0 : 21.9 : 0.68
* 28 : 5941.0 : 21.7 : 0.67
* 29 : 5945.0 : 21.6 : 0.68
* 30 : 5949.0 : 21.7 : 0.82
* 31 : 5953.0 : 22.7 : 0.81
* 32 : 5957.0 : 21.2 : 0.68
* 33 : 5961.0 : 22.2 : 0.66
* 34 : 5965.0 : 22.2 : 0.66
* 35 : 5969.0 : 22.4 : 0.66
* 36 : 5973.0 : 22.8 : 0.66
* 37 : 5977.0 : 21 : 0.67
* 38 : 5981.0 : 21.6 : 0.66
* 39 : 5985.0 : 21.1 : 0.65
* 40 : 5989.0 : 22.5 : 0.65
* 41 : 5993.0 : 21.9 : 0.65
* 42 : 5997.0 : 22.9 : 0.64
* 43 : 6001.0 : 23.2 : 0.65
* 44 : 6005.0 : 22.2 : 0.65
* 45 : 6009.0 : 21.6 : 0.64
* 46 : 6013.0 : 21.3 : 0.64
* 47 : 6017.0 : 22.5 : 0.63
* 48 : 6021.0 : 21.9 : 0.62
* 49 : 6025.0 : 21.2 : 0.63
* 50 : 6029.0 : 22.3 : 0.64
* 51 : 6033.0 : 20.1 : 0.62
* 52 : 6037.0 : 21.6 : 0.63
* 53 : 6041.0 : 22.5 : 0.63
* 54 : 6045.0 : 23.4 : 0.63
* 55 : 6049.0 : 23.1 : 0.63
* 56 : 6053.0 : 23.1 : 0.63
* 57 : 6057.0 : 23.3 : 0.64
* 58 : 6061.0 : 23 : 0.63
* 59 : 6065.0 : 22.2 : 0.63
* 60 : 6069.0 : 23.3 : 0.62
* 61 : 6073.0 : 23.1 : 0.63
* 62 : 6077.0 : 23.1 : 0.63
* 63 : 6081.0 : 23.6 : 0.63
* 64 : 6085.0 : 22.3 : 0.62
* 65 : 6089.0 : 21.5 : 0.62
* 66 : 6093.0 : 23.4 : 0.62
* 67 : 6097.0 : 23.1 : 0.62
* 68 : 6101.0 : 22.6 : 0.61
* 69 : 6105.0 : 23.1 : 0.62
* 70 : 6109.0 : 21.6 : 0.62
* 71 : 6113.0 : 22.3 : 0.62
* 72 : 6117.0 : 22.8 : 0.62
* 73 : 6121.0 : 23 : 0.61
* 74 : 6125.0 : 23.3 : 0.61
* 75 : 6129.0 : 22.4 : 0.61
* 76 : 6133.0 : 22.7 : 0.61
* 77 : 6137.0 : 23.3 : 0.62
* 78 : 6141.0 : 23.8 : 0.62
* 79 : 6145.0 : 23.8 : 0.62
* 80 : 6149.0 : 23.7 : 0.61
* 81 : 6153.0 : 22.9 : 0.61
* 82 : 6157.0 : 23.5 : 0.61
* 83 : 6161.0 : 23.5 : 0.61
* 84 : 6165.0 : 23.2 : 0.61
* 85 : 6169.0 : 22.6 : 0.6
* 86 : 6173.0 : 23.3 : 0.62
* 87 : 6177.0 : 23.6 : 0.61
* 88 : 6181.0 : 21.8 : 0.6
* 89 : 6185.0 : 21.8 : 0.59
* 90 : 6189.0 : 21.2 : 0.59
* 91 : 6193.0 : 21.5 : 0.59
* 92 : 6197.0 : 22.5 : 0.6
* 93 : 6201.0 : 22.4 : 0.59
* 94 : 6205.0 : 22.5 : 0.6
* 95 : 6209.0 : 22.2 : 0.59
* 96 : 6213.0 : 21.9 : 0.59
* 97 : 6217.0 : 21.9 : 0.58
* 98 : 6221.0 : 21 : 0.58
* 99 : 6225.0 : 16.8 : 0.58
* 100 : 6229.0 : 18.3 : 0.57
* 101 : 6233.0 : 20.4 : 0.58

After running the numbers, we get -57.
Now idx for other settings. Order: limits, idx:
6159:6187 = -36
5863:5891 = -42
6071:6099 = -43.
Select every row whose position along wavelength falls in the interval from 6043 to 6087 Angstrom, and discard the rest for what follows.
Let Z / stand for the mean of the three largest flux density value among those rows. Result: 23.4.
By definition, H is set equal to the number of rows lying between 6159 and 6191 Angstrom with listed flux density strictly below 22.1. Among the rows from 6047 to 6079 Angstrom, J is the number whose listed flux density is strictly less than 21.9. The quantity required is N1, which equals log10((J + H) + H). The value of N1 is 0.8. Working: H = 3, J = 0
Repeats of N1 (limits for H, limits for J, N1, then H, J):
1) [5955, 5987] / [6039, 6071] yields 0.9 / 4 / 0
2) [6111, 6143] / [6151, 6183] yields 0.0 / 0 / 1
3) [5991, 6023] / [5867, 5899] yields 1.1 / 4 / 4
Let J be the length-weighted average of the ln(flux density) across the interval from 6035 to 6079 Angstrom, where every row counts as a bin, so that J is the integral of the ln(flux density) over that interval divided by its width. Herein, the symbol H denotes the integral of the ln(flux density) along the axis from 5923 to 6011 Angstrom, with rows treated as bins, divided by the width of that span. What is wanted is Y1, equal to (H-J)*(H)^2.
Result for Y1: -0.4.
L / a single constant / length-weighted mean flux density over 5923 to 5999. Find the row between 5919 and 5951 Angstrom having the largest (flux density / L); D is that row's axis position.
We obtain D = 5929.0 Angstrom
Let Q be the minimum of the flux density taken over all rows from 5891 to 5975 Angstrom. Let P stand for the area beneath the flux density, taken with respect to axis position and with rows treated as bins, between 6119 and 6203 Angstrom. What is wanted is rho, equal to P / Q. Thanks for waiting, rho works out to 96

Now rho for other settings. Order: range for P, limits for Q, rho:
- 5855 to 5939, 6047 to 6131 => 85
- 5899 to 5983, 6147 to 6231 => 108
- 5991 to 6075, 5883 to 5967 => 94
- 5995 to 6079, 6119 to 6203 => 89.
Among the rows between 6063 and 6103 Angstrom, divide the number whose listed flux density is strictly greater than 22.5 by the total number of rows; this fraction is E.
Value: 0.70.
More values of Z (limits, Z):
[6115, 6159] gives 23.8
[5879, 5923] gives 22.9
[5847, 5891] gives 22.9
